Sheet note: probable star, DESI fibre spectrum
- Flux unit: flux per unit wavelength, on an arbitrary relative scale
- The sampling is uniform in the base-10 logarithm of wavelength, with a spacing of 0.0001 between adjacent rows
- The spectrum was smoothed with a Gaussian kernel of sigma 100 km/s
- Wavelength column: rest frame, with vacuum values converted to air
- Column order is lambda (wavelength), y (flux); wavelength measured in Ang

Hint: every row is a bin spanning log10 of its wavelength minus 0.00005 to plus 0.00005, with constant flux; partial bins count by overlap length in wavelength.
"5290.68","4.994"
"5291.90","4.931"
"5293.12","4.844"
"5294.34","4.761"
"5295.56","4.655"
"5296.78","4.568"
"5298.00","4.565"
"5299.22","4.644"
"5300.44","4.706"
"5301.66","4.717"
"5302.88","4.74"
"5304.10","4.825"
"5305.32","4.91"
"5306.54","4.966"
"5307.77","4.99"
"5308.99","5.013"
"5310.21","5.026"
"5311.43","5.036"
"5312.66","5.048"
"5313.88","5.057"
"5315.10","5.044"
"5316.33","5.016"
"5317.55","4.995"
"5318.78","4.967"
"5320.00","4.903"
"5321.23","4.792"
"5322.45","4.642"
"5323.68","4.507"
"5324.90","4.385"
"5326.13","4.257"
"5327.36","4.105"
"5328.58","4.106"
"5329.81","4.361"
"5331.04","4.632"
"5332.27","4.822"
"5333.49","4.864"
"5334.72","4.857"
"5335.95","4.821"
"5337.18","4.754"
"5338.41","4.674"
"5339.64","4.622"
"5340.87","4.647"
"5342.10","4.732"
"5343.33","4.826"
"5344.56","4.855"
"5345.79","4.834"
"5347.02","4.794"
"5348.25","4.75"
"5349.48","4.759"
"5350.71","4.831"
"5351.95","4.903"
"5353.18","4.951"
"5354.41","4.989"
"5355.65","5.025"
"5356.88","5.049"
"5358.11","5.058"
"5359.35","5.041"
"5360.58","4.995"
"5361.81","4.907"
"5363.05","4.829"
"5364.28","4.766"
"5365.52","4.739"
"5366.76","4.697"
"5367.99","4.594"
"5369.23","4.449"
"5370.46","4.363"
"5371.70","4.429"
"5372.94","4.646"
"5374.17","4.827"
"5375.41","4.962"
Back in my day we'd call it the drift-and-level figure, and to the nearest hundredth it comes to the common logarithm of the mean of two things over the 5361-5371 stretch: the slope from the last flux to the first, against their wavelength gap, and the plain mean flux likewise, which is 0.36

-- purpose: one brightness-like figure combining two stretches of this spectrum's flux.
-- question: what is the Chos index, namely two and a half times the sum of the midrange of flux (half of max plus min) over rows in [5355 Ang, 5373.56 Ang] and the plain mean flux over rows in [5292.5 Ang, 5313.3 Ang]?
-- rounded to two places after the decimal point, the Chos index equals 23.84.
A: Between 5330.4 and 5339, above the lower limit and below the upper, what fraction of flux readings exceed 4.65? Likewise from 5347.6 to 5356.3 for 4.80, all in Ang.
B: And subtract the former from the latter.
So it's -0.14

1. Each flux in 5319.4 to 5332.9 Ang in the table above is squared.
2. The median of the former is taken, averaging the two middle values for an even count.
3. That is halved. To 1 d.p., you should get 10.2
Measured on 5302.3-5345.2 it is 11.6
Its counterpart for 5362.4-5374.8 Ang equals 10.9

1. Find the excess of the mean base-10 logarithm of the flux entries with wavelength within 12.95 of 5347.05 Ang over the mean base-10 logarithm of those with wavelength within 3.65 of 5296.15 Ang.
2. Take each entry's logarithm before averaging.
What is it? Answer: 0.016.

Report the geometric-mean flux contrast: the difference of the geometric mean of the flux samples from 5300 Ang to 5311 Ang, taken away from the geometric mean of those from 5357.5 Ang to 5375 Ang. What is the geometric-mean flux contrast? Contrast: -0.1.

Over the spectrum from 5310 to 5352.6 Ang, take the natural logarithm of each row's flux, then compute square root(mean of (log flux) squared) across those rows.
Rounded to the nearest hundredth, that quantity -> 1.56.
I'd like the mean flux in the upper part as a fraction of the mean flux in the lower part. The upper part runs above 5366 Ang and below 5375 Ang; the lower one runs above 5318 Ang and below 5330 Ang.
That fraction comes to 1.02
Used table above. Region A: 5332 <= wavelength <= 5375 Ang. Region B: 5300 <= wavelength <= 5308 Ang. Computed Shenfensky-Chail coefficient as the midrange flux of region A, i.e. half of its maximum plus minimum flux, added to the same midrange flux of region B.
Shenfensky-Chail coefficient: 9.56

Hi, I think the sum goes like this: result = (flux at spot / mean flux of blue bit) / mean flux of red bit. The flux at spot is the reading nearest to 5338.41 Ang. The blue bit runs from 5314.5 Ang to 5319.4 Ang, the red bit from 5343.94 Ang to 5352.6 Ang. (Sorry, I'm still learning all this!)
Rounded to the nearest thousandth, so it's 0.194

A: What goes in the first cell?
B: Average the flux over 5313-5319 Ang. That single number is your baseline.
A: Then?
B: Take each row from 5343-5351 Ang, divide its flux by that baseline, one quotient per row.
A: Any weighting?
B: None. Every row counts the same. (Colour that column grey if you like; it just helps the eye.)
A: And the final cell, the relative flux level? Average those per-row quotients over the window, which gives 0.96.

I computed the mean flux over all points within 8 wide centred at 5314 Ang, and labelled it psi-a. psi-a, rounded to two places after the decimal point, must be 5.03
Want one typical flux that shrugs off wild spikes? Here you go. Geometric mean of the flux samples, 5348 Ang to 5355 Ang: 4.86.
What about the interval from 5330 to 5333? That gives 4.73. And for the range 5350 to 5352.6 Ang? 4.87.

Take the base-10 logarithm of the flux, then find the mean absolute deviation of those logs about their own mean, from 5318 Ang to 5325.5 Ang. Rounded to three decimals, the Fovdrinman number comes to 0.017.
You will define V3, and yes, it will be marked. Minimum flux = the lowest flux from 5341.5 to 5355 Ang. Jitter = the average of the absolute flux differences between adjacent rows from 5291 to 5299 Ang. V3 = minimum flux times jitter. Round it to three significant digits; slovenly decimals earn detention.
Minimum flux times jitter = 0.346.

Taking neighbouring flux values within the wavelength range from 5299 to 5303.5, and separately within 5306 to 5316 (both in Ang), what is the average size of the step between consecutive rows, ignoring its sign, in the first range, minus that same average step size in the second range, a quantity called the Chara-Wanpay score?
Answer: 0.017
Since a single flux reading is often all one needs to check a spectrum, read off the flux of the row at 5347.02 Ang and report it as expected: 4.794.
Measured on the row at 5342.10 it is 4.732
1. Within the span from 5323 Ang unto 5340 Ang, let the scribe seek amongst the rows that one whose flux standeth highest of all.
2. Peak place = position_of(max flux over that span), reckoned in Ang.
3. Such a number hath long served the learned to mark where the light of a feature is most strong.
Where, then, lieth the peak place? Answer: 5333.49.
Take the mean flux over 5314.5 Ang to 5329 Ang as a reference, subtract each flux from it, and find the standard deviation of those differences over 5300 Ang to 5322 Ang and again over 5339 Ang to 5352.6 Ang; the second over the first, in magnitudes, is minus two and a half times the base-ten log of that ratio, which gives 0.4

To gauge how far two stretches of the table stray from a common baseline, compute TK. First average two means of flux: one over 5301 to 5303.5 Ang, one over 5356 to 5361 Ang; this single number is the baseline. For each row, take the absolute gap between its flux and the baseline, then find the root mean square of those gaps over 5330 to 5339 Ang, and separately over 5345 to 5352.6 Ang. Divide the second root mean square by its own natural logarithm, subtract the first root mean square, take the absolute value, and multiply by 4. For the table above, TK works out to 0.7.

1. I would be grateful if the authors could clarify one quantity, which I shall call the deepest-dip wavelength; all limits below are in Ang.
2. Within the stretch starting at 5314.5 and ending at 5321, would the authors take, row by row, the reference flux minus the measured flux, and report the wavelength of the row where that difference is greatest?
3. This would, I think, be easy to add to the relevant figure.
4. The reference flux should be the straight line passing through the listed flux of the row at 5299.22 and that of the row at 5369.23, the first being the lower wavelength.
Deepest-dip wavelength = 5320.00 Ang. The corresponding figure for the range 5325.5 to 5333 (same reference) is 5327.36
